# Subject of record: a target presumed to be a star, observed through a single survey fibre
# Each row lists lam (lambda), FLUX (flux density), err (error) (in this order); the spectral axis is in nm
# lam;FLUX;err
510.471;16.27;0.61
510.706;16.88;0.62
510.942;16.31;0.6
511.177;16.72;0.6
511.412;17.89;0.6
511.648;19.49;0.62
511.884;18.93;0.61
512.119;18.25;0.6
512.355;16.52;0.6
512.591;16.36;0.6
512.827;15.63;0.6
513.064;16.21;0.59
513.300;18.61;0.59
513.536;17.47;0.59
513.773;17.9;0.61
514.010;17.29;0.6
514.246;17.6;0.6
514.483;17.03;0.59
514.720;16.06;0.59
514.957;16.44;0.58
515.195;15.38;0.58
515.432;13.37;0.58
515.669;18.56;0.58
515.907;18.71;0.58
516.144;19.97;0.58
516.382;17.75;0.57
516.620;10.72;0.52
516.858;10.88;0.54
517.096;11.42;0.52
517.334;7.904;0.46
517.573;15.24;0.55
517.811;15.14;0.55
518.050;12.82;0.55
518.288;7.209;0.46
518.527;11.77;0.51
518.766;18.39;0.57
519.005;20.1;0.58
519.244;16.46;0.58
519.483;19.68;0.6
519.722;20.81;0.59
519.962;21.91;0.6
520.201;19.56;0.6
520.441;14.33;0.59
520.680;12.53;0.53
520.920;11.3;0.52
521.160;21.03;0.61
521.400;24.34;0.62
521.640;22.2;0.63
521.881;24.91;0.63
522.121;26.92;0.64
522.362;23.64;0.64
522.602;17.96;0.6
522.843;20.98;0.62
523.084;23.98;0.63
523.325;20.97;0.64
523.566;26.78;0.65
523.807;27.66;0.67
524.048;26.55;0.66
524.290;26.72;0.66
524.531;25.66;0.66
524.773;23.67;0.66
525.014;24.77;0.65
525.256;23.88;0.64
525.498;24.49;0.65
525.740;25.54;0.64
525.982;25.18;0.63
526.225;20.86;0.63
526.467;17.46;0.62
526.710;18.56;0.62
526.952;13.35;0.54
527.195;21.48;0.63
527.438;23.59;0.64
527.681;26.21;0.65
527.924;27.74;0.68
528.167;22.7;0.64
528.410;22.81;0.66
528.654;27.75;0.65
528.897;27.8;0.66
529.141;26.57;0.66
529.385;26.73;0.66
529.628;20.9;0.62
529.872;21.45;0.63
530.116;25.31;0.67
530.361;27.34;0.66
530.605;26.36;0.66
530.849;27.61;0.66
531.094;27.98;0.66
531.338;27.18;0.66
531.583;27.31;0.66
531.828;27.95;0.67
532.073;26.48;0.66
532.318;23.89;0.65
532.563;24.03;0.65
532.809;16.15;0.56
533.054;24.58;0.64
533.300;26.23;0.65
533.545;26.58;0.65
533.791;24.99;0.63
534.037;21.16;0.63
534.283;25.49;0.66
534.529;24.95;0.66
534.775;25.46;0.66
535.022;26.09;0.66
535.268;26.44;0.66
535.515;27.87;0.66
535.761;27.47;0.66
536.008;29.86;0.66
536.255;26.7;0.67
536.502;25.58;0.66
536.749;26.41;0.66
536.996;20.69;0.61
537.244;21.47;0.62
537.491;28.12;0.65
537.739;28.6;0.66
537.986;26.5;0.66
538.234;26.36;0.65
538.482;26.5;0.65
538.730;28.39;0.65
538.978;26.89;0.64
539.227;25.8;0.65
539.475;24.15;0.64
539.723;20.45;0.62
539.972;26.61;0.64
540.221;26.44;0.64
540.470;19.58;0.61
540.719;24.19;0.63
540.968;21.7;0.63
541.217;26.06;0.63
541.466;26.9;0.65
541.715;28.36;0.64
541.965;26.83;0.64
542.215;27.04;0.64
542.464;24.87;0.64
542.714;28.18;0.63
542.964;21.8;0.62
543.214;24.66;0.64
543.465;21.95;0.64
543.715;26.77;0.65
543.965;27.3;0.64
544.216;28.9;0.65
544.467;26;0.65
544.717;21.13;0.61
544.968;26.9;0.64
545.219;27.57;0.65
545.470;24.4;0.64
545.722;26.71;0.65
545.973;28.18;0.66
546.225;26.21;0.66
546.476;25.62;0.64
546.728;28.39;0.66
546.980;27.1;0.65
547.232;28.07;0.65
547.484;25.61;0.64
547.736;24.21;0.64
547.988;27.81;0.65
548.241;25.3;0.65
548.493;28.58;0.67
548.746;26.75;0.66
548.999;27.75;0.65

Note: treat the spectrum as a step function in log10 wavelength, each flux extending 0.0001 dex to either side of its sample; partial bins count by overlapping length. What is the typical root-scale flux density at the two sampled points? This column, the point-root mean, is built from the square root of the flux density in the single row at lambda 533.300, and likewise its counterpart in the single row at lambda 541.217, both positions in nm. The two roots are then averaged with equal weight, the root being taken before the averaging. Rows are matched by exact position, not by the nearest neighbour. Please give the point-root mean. 5.11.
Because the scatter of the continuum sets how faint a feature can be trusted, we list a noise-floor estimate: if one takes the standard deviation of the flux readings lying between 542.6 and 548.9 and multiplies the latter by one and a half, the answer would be 3.2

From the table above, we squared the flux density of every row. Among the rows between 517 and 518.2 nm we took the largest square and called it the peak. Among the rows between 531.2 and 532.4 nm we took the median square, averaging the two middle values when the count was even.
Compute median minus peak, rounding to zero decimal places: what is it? 506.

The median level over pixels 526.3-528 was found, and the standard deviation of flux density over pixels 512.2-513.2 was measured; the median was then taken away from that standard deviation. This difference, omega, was -21.1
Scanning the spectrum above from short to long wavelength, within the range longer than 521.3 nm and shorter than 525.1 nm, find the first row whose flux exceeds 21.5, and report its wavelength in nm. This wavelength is 521.400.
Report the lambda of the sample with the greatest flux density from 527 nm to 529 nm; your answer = 528.897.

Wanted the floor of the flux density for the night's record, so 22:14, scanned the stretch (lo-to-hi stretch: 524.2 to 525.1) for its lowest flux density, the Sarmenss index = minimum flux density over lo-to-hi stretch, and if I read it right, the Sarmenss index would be 23.67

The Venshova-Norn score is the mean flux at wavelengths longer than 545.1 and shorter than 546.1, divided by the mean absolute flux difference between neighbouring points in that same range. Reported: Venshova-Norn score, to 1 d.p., 11.5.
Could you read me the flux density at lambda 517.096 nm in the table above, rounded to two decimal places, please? 11.42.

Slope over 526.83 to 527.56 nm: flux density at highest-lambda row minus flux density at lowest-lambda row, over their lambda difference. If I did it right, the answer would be 21.1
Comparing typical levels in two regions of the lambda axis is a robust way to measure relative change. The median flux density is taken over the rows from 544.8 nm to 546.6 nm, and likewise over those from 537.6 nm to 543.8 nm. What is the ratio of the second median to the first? 0.99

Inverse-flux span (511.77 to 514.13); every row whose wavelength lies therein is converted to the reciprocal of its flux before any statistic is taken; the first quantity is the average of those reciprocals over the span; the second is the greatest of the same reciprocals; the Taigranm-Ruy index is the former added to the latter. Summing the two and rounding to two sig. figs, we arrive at 0.12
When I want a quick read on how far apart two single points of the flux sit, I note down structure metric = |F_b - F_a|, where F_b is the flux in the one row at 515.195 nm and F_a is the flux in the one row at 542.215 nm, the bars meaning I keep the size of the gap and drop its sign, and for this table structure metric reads 12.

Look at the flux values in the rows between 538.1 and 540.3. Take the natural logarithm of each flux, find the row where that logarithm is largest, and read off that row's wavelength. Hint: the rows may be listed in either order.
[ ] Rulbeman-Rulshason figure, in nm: 538.730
